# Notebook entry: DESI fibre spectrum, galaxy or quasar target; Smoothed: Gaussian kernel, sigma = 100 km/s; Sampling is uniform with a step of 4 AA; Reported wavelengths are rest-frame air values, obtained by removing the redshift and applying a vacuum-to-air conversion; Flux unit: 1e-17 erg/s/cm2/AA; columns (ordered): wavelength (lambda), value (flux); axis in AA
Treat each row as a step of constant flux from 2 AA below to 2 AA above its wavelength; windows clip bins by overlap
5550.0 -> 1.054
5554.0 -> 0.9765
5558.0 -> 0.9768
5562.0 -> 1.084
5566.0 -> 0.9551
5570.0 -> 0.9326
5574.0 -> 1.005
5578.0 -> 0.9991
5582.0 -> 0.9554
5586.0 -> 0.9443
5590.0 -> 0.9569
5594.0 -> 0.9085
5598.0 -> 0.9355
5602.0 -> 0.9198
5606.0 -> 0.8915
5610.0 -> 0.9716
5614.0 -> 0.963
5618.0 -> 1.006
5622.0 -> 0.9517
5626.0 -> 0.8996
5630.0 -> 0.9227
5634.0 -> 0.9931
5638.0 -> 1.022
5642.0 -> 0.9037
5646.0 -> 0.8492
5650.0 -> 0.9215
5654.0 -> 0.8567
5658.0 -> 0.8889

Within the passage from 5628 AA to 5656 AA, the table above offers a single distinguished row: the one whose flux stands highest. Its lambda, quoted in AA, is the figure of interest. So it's 5638.0 AA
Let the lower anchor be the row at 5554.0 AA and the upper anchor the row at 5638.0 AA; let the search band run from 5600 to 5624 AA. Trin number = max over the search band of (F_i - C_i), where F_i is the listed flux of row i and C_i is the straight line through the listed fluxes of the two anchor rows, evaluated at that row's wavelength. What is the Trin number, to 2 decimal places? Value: -0.01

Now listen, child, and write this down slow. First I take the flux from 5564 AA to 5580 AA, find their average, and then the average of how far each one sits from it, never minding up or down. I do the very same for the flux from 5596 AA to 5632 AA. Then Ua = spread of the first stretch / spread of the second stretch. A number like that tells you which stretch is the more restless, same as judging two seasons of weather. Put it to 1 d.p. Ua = 1.0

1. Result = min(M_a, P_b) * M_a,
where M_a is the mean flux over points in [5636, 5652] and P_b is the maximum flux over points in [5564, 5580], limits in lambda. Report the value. 0.854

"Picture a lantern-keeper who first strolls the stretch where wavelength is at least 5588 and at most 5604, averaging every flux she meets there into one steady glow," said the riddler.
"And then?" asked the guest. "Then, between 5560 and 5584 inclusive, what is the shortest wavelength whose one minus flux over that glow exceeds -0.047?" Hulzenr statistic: 5566.0 AA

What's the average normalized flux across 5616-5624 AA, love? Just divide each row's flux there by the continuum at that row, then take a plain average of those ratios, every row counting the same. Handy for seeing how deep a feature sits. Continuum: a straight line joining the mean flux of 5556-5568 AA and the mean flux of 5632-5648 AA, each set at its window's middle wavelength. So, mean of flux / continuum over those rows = 1.02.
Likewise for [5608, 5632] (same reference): 0.99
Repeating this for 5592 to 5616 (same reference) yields 0.96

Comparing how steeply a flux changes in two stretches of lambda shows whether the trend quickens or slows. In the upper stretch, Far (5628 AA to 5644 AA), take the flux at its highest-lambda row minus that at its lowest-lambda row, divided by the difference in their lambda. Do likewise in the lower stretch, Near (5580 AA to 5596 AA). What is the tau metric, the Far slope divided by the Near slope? 0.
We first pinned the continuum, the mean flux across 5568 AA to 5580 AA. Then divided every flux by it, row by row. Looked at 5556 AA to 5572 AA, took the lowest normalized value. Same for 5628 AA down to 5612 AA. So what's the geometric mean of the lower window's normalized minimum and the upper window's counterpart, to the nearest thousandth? 0.936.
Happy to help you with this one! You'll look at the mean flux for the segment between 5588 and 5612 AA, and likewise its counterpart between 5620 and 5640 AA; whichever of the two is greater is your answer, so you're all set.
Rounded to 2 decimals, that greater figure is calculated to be 0.96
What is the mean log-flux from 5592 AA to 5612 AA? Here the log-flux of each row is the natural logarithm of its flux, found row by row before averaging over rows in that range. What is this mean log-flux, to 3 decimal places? -0.078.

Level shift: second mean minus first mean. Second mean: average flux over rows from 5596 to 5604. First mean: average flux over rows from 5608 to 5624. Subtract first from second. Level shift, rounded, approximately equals -0.045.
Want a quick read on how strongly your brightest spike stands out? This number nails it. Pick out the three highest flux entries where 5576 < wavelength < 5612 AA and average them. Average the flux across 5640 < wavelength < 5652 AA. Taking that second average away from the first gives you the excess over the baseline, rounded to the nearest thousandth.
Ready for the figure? 0.084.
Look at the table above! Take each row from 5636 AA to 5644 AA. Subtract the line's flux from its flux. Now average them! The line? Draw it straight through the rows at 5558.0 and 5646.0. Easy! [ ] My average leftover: 0.10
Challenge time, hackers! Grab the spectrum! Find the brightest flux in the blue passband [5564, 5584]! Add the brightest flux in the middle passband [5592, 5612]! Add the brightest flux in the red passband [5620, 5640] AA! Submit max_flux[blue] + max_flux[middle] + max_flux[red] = 3.00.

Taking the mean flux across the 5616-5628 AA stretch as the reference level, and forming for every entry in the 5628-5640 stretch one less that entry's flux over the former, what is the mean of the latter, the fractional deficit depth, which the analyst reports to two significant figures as -0.028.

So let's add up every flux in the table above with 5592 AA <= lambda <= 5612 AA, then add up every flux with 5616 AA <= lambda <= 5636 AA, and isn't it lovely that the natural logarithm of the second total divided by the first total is 0.03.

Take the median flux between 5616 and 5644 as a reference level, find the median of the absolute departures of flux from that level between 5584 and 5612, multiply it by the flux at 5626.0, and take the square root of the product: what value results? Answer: 0.13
